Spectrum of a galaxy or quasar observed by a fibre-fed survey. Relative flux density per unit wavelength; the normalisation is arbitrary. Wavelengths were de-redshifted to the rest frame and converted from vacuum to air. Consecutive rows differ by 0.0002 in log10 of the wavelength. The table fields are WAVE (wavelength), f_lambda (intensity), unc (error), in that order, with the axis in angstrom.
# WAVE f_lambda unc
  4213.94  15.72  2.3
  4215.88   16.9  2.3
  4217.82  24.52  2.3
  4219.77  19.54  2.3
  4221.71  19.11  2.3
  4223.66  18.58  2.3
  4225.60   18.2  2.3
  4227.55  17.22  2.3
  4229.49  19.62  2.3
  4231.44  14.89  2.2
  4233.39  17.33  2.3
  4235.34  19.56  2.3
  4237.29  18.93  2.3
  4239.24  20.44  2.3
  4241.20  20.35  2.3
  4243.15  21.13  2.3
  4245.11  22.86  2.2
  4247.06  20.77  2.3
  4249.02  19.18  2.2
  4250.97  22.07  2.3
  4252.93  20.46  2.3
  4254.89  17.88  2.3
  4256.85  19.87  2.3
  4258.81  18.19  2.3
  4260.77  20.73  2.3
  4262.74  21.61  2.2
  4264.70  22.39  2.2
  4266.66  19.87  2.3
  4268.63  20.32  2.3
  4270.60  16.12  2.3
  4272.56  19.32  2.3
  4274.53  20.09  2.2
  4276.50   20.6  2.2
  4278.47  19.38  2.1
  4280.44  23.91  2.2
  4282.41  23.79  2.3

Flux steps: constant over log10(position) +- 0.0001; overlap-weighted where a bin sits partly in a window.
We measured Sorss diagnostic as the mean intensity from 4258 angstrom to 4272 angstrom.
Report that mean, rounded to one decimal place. 19.9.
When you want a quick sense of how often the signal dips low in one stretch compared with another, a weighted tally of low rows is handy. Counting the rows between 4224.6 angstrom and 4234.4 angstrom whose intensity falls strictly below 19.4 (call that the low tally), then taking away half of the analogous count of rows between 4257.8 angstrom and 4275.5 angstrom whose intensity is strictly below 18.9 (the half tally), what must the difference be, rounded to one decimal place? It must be 3.0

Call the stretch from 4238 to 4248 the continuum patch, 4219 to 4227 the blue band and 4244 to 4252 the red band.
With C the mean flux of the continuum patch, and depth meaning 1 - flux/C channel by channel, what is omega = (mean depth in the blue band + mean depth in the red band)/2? 0.051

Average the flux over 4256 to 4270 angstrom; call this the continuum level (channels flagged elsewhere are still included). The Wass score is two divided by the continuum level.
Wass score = 0.098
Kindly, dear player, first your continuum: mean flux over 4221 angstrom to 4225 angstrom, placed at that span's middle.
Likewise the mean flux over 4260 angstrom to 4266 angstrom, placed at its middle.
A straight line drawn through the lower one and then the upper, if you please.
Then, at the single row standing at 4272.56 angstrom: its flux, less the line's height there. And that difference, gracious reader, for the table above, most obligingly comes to -2.9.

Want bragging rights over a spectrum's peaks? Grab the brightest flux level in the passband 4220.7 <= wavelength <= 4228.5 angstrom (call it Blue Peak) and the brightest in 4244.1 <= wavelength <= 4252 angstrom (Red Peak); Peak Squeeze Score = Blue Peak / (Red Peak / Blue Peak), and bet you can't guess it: 16.0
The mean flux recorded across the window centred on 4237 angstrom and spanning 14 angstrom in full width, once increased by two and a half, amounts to 21.4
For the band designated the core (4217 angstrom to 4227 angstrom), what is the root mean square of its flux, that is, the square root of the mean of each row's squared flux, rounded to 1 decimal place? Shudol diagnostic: 20.1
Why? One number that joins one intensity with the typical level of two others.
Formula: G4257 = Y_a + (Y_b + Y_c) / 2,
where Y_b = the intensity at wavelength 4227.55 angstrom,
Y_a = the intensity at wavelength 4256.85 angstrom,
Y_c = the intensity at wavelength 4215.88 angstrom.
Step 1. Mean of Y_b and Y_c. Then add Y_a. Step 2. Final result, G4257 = 36.9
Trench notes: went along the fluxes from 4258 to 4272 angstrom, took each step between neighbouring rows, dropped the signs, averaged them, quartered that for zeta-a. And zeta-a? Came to 0.47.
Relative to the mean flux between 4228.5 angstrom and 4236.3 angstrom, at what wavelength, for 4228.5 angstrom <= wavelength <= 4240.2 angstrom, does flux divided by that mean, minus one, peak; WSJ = 4239.24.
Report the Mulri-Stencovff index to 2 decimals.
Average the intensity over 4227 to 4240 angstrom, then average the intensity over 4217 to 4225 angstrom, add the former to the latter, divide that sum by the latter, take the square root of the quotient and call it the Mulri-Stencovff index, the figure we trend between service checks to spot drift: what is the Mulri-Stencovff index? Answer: 1.38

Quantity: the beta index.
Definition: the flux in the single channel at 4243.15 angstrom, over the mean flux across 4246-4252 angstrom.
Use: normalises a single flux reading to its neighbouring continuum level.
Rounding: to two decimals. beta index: 1.02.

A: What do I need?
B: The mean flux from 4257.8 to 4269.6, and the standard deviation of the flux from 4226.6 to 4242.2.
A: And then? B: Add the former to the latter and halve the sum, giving 11.2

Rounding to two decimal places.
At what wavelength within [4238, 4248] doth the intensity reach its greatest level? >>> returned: 4245.11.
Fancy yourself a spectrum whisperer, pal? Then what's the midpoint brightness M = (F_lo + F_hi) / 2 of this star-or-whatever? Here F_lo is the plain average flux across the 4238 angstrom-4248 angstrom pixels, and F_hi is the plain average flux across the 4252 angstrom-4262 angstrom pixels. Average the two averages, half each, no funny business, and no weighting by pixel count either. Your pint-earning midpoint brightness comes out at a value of 20.3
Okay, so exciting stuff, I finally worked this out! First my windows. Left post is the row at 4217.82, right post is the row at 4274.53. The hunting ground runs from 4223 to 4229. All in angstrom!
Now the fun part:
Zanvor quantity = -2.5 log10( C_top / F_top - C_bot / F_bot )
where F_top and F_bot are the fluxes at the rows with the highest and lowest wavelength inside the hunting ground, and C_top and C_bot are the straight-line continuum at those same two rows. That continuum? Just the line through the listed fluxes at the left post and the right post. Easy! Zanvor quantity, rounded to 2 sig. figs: 2.7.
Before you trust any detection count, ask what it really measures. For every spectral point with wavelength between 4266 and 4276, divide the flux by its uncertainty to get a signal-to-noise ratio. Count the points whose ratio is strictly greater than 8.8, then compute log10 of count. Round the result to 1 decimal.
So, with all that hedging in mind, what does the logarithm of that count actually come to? 0.3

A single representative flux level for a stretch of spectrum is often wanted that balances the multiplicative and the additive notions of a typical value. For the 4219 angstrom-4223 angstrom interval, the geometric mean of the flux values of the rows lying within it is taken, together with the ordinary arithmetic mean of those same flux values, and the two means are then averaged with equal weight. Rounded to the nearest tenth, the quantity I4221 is 19.3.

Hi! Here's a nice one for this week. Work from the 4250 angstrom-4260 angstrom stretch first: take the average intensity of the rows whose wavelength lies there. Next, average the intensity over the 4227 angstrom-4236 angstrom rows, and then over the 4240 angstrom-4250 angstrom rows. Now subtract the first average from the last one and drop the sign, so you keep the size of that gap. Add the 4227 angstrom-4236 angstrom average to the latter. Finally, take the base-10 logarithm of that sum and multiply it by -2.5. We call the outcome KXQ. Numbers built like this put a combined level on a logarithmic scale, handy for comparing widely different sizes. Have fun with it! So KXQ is -3.19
